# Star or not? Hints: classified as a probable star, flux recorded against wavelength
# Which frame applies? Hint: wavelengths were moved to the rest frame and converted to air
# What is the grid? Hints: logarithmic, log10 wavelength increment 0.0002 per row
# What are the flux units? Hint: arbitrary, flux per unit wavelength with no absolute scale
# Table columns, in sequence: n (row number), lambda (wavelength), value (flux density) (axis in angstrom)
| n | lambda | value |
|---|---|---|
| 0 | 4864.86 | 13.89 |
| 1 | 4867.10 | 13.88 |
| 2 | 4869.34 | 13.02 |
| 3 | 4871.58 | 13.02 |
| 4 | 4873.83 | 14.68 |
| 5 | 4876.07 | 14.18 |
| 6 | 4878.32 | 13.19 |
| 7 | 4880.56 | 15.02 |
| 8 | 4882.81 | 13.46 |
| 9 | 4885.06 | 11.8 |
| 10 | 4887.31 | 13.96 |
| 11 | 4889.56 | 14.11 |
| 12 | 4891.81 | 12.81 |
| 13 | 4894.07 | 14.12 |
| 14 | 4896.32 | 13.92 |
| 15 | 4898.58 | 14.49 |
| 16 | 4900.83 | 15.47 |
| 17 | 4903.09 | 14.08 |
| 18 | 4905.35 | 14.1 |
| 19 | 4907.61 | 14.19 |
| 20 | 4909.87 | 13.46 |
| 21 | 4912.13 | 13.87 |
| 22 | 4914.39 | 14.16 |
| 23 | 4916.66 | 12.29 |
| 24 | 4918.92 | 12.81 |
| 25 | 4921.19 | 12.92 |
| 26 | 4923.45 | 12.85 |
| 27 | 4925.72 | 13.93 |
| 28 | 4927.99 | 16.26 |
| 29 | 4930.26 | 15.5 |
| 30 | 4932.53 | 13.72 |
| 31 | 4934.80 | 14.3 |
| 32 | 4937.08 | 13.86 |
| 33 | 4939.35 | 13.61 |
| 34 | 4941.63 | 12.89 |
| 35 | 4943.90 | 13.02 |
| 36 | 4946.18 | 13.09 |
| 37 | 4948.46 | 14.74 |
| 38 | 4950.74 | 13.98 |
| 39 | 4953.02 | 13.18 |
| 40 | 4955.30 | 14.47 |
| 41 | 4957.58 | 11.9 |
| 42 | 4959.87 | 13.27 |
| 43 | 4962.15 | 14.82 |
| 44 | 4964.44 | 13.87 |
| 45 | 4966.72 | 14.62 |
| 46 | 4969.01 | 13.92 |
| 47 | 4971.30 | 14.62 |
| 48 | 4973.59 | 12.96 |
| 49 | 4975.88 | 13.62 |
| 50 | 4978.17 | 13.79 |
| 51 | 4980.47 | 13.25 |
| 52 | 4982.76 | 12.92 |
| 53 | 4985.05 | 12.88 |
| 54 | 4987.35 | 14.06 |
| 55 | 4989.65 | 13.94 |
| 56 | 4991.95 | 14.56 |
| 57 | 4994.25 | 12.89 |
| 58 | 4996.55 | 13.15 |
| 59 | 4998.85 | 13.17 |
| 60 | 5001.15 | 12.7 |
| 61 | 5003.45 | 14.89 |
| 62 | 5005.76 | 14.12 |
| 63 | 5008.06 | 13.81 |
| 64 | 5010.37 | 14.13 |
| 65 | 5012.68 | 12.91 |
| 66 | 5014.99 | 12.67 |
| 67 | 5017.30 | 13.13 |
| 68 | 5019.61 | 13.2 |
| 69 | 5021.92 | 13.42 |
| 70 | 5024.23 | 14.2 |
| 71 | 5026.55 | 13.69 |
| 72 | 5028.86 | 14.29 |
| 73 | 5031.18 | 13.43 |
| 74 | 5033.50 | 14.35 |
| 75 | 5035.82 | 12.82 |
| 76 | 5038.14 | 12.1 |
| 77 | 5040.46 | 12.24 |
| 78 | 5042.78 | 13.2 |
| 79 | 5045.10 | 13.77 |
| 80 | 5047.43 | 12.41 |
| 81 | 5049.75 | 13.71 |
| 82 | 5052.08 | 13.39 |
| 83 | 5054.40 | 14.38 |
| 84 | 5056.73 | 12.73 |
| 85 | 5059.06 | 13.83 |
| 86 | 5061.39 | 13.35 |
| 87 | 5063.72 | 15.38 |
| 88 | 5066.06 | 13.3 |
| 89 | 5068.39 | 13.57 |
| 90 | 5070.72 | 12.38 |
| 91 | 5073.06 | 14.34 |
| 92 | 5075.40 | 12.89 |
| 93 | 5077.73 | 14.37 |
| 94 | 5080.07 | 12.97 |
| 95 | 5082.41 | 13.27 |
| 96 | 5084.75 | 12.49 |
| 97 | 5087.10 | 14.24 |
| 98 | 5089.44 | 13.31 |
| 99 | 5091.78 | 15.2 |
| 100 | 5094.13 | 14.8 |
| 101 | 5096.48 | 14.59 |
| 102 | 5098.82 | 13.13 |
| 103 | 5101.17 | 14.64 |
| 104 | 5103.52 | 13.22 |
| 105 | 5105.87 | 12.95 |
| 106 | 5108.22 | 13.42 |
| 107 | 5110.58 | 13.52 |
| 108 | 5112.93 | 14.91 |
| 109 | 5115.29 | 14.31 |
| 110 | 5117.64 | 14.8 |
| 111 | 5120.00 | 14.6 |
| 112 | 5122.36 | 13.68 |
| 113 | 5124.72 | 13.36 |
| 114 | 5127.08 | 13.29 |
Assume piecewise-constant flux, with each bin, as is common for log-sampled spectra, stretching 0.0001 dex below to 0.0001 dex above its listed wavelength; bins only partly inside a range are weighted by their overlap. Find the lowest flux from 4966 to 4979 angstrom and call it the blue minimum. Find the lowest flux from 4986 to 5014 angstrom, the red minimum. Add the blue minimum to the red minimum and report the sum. 25.7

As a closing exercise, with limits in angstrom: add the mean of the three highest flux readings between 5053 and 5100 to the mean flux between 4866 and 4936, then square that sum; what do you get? 840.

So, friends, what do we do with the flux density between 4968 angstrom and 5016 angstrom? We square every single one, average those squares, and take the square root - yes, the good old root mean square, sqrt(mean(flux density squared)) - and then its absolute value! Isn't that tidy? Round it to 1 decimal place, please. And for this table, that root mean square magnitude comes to 13.6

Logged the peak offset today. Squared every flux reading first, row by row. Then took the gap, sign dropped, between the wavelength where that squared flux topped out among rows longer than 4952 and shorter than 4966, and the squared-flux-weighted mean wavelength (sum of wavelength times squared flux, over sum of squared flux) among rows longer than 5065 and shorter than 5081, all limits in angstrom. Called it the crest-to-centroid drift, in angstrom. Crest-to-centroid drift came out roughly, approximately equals 111.0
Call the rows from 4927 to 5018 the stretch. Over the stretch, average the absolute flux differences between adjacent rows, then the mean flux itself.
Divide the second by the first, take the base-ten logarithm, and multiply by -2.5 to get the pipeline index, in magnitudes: -3.1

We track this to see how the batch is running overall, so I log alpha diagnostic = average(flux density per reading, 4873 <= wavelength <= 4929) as 13.8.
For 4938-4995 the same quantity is 13.6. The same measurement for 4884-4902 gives 13.8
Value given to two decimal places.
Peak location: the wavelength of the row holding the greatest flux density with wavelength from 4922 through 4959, 4927.99 angstrom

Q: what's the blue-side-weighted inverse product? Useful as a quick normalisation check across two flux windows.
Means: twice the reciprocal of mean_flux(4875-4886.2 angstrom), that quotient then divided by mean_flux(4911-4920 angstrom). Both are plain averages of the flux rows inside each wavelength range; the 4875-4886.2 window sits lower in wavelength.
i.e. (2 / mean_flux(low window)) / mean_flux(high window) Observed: 0.0111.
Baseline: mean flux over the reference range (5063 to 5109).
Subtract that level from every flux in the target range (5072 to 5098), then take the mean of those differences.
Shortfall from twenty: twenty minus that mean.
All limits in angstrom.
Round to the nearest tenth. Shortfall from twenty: 19.9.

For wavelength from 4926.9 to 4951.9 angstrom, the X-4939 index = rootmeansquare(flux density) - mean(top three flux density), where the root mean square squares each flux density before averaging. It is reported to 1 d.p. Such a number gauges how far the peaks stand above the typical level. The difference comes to -1.4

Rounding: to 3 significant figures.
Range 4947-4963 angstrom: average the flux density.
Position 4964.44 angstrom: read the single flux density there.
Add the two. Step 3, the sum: 27.6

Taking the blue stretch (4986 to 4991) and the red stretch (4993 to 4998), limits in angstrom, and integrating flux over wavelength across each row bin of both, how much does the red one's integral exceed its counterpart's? -4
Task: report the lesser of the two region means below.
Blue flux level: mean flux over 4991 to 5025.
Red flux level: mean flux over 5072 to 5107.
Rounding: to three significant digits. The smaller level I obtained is 13.5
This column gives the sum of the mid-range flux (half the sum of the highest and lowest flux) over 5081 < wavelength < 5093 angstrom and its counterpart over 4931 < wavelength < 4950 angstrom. 27.7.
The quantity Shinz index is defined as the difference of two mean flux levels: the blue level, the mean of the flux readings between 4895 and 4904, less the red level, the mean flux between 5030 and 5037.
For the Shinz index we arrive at 1.0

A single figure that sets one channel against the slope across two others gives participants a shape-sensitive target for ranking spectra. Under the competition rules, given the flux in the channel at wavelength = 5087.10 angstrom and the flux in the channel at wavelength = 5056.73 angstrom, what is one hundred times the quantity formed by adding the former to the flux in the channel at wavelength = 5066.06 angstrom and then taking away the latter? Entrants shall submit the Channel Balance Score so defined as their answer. 1481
